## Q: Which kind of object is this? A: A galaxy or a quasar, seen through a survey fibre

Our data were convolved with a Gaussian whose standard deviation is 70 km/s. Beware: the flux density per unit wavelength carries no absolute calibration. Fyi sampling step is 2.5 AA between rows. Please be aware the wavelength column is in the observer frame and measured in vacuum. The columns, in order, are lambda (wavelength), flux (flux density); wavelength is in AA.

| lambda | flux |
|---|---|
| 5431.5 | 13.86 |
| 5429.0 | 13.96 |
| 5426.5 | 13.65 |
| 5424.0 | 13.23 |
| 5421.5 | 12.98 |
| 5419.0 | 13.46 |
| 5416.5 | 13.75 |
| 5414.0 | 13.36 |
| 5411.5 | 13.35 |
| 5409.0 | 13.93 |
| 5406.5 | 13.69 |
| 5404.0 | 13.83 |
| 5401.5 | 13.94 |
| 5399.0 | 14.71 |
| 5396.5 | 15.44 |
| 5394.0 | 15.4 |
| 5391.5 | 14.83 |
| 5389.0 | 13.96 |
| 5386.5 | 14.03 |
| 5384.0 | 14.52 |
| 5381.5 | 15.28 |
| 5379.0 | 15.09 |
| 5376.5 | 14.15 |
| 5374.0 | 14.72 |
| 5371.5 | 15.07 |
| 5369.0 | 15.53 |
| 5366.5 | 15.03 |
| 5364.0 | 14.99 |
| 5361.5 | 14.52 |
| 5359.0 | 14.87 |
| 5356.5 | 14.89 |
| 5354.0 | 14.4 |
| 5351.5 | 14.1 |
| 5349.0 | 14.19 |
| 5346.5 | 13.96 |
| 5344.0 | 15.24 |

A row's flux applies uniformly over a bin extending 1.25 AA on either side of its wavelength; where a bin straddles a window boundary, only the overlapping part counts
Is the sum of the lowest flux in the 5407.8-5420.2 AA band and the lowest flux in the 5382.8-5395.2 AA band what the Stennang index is 27.3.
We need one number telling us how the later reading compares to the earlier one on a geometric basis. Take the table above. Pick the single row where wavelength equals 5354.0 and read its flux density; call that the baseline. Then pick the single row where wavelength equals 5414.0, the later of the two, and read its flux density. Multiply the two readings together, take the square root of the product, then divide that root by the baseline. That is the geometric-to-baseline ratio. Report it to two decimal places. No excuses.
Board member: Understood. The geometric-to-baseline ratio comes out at 0.96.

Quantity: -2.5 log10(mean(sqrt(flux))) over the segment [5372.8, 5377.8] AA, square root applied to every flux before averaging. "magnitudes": -1.45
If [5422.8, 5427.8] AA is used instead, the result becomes -1.41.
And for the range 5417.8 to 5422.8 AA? -1.40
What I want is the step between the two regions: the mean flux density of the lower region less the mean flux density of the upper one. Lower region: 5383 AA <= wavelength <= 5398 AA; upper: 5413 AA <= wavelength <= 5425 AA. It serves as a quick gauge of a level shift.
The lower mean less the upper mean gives 1.3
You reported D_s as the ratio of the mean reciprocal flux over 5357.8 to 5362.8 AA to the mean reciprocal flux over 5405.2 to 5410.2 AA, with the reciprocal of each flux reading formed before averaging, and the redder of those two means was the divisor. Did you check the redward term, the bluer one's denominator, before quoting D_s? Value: 0.94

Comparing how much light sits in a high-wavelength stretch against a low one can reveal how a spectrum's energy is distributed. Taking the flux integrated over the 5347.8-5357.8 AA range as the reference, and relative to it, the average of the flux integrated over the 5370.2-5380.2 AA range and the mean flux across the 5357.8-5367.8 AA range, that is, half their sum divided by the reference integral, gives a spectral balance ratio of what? 0.564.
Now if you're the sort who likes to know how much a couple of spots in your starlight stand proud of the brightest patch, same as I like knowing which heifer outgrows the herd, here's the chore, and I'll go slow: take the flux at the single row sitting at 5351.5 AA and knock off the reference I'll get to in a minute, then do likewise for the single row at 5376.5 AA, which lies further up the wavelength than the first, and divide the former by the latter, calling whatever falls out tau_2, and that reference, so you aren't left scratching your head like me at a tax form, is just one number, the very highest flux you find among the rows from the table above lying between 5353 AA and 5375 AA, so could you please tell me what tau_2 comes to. 1.0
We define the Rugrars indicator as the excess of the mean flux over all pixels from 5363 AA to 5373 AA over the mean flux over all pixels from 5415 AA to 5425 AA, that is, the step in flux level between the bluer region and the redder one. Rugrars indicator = 1.8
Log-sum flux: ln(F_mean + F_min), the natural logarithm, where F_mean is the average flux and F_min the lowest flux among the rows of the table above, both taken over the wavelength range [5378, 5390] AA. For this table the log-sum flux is 3.35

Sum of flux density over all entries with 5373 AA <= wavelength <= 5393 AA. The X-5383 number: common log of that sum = 2.07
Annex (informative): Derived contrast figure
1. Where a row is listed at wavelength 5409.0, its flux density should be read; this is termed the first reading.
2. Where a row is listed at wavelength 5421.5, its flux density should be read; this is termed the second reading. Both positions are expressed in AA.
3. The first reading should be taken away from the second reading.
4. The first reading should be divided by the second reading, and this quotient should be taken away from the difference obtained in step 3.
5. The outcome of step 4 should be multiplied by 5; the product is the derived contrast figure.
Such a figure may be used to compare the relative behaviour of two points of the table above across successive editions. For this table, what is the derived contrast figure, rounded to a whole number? -10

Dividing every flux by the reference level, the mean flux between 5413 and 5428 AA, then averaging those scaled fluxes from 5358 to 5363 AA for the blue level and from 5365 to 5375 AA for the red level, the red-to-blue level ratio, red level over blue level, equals 1.03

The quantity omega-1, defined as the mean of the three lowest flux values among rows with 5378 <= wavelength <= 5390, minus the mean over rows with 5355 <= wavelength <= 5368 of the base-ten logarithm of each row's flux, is 13.00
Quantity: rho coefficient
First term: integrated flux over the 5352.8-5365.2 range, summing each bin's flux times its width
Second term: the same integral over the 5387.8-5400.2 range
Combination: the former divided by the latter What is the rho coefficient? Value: 0.99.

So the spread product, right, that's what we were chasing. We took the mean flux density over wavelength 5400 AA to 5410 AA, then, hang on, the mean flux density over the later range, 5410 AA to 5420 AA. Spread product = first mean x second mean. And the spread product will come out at 187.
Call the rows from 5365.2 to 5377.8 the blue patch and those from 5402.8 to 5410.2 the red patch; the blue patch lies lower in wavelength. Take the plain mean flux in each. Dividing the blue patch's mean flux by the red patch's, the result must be 1.08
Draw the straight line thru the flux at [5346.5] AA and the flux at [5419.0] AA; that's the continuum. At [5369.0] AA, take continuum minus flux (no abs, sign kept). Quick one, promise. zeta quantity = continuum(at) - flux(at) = -1.7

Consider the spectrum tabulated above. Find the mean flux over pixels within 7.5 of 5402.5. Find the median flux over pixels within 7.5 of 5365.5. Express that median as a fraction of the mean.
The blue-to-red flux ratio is 1.05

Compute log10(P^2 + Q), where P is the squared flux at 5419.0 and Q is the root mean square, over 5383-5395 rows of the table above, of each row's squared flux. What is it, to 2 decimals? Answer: 4.52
